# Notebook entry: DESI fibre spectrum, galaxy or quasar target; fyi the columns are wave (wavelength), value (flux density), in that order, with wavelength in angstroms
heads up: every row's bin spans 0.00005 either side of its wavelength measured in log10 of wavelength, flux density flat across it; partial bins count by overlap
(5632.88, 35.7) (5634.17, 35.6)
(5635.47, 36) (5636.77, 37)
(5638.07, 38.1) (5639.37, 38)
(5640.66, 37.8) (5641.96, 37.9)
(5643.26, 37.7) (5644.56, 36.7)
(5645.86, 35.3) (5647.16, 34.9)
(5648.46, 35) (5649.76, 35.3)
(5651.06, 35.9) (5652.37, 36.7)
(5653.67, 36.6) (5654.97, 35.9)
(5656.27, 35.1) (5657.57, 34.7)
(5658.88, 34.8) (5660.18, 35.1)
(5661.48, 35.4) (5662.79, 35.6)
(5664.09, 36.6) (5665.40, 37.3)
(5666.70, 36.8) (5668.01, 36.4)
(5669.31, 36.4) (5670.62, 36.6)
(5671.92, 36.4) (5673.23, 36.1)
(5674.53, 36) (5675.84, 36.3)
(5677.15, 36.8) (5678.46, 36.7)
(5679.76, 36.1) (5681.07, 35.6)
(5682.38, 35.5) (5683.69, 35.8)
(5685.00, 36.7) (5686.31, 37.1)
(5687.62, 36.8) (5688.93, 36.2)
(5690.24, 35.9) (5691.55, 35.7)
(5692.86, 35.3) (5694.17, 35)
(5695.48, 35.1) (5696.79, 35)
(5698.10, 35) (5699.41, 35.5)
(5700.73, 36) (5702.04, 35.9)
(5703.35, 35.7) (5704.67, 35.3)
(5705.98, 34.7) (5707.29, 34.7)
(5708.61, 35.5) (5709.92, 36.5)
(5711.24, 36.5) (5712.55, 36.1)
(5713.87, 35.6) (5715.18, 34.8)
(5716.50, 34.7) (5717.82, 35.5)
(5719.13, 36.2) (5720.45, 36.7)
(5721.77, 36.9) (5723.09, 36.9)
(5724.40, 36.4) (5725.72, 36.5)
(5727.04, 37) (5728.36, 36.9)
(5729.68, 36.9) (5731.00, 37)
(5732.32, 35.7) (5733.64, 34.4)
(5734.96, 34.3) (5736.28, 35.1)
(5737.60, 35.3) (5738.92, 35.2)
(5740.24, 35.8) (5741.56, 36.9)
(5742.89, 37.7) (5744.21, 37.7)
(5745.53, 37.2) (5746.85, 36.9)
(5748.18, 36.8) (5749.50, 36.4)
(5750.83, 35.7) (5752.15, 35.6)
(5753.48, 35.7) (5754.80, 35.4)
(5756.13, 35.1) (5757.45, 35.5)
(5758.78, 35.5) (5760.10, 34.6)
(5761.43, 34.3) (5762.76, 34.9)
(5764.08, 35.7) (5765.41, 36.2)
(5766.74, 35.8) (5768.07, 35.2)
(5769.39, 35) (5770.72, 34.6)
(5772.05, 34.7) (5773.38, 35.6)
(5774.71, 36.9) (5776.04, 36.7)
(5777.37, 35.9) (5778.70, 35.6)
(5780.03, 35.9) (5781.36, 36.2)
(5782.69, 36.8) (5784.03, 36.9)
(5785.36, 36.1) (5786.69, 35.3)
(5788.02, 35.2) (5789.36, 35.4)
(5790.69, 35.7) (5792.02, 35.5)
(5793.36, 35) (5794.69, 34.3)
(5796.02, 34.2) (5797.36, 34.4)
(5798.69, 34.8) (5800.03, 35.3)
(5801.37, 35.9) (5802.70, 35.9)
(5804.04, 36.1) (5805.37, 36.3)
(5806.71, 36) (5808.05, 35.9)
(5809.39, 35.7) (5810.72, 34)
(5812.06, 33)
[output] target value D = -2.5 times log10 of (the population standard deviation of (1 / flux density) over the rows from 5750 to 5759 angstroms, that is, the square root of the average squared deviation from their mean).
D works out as 9.5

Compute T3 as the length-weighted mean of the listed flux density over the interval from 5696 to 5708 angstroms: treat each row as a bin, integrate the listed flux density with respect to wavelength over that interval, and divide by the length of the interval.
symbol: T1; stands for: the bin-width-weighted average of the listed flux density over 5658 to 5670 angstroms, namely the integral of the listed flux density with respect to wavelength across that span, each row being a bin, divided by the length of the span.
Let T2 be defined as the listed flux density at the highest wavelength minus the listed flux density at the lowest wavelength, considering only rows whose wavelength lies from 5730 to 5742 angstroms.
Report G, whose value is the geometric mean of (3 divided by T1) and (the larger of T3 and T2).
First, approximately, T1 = 36.0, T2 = -0.1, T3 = 35.3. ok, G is 1.72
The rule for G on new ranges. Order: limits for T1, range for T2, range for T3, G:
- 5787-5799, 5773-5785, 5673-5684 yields 1.76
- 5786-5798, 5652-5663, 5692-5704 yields 1.74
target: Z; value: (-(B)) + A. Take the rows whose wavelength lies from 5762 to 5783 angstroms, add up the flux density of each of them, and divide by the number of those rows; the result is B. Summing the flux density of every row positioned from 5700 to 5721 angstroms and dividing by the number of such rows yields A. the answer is -0.1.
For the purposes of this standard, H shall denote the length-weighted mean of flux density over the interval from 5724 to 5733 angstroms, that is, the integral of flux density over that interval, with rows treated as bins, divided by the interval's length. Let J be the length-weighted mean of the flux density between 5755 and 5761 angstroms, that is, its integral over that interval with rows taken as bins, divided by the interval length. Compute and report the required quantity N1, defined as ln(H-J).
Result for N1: 0.4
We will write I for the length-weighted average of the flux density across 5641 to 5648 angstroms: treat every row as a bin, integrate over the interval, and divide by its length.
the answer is 36.5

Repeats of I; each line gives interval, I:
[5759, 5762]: 34.6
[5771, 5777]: 35.9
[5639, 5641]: 38.1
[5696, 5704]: 35.5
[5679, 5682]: 35.9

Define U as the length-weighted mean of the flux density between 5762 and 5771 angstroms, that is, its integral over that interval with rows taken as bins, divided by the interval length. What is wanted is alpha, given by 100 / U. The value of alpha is 2.83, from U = 35.4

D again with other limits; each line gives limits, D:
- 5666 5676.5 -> 9.4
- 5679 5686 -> 8.7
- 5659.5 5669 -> 8.1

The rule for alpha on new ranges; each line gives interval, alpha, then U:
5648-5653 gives 2.80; 35.7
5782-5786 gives 2.74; 36.6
